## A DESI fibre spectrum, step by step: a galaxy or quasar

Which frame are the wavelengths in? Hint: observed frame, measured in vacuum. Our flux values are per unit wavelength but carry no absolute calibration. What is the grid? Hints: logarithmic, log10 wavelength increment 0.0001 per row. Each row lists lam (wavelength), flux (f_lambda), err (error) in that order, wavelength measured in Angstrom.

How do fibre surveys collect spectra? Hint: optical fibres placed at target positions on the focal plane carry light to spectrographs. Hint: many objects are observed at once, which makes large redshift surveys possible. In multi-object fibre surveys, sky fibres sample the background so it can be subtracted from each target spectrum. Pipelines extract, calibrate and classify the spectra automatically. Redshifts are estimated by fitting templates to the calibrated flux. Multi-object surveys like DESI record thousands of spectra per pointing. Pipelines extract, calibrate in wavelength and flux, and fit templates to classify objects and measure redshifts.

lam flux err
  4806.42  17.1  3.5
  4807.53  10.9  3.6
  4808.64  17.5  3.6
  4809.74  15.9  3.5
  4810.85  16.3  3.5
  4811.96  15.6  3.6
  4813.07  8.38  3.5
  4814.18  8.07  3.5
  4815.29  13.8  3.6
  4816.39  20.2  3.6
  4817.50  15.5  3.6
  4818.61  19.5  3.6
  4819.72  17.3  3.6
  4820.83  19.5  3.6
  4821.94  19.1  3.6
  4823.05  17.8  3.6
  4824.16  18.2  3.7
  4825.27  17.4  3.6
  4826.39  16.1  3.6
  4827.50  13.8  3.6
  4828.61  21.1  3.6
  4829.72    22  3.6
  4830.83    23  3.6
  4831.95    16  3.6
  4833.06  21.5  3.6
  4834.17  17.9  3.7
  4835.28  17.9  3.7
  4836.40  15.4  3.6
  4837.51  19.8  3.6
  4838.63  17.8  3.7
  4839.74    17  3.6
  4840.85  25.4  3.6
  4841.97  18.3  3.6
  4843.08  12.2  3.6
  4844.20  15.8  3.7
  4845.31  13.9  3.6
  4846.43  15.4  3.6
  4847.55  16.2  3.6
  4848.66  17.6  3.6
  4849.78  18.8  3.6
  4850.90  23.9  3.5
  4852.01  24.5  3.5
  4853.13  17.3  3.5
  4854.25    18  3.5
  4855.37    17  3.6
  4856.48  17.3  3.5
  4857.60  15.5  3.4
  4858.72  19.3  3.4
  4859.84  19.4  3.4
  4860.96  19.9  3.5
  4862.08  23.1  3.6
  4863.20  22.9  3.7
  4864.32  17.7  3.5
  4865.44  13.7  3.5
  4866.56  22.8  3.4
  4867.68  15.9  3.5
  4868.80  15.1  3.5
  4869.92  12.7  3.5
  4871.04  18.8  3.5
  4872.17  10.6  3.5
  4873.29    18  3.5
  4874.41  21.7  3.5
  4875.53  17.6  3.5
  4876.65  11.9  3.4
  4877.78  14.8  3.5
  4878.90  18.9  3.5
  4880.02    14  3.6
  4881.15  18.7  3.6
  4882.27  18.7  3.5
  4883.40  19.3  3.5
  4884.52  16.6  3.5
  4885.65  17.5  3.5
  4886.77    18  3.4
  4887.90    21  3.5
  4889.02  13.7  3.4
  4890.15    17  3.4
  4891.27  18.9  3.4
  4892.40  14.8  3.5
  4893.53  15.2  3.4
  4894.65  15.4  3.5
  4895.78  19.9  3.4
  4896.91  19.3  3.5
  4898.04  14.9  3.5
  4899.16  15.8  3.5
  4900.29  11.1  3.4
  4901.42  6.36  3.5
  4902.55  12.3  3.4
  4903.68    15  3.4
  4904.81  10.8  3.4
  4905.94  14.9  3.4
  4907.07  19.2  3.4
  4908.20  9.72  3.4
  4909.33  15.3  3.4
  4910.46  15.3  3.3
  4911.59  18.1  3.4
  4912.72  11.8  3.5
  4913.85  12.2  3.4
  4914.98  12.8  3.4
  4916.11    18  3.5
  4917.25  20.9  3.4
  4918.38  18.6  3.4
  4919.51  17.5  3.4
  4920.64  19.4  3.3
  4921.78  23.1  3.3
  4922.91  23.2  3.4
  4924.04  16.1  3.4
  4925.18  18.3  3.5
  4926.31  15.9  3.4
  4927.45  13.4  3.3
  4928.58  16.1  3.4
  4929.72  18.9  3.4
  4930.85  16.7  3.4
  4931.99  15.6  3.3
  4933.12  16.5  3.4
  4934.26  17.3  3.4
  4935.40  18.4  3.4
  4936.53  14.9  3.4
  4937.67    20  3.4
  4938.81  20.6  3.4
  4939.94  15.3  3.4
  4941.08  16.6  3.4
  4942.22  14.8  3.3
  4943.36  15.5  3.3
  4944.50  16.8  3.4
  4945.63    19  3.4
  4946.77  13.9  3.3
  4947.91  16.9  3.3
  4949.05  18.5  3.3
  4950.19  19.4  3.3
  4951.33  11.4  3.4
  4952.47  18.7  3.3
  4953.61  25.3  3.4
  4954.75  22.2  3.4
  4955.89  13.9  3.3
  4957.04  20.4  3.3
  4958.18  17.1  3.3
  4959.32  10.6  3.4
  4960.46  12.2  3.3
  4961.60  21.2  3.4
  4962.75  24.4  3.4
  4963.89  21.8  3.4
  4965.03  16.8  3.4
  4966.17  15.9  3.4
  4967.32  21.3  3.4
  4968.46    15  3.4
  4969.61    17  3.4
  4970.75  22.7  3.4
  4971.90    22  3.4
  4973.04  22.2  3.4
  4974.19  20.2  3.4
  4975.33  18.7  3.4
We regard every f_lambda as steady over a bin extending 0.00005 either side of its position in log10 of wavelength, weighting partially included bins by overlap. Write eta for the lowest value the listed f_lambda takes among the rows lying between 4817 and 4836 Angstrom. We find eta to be 13.8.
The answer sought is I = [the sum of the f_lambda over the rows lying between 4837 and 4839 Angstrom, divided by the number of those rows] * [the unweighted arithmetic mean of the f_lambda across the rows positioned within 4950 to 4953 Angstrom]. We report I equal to 310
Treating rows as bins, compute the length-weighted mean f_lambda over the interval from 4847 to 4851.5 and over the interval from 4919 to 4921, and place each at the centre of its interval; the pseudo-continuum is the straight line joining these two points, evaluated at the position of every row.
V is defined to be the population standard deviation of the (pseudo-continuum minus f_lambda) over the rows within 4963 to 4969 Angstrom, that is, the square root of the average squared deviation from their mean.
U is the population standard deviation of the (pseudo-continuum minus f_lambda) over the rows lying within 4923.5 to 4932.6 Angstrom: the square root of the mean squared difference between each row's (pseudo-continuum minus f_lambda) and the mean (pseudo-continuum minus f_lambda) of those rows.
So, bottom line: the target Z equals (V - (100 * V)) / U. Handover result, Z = -177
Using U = 1.6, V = 2.8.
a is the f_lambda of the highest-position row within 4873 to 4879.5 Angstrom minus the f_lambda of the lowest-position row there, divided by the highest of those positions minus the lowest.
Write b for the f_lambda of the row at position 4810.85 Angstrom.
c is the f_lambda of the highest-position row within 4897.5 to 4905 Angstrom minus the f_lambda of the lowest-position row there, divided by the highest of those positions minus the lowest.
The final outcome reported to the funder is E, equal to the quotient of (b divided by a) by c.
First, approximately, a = 0.2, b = 16.3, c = -0.61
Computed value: -168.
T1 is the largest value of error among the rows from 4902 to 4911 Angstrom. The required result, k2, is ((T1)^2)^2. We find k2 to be 134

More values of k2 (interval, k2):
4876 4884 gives 168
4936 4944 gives 134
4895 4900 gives 150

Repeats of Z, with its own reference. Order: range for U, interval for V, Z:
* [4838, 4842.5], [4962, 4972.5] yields -96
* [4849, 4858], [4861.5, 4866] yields -125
